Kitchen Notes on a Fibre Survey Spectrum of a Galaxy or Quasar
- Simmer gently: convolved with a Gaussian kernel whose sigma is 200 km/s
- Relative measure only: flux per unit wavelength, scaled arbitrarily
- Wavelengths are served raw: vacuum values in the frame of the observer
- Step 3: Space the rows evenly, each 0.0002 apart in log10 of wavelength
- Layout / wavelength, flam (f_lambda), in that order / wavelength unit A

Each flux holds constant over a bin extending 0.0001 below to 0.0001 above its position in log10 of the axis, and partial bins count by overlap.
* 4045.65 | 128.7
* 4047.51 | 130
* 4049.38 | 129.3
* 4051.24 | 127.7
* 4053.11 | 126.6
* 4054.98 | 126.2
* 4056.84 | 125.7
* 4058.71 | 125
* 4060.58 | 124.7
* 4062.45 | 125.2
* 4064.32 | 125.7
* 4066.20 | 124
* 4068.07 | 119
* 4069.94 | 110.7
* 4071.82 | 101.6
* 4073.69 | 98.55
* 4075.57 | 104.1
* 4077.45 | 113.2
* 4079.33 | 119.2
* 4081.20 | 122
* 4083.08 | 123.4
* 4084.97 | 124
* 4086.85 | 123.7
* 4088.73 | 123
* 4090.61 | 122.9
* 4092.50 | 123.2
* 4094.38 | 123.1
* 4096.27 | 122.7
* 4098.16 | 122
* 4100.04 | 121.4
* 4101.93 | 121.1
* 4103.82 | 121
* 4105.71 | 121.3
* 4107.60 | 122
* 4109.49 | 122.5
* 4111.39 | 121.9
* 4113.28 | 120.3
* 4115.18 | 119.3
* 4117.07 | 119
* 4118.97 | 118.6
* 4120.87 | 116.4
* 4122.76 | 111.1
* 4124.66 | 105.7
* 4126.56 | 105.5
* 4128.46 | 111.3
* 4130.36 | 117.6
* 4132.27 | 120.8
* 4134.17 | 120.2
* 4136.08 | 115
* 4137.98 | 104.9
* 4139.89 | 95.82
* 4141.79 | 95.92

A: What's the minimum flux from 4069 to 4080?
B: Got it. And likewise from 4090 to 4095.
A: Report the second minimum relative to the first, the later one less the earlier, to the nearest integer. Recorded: 24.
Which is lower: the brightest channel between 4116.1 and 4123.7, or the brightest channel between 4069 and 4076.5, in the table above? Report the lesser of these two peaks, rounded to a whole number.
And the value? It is 111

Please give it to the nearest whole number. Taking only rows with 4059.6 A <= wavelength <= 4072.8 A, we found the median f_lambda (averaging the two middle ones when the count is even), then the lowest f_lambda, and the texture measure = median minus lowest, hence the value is 22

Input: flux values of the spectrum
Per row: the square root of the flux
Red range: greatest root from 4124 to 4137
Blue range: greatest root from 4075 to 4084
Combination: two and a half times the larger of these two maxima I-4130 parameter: 27.8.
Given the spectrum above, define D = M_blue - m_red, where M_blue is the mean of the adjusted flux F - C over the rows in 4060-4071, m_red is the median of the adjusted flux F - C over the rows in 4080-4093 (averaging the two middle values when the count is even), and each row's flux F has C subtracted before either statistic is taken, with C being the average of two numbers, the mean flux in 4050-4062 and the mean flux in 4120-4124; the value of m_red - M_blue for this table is 2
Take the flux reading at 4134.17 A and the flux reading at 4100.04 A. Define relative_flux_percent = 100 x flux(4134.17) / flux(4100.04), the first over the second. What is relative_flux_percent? 99.0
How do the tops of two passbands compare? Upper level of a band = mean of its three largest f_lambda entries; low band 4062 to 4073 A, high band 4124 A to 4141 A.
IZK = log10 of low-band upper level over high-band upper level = 0.019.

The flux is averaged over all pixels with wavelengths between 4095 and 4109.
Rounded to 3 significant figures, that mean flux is 122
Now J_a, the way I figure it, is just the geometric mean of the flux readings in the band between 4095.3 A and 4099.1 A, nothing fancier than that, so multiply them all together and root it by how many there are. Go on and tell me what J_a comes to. 122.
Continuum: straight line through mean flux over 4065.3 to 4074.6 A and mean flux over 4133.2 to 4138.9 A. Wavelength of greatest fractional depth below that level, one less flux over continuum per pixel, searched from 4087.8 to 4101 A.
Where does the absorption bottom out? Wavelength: 4100.04 A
